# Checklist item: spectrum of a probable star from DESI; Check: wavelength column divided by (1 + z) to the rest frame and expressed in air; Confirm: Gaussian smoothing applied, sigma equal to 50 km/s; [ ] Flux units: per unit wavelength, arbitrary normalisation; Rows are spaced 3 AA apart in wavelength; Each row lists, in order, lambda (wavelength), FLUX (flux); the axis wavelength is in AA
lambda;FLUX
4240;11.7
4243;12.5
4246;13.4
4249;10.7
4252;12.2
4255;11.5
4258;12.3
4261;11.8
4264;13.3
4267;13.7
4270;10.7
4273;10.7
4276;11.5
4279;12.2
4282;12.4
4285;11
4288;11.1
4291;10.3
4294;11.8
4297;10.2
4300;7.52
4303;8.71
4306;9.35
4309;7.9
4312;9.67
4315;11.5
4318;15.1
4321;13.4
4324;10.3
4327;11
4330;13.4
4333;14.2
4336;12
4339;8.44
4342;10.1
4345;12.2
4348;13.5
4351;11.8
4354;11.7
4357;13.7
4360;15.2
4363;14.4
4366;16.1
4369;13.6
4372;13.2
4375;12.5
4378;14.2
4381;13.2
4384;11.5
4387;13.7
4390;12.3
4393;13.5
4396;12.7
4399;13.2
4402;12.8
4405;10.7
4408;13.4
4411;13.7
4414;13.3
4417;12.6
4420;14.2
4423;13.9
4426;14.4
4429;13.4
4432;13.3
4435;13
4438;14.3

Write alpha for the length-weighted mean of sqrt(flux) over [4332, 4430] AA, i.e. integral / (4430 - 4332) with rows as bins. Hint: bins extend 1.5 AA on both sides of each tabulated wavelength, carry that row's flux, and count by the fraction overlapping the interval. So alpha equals 3.60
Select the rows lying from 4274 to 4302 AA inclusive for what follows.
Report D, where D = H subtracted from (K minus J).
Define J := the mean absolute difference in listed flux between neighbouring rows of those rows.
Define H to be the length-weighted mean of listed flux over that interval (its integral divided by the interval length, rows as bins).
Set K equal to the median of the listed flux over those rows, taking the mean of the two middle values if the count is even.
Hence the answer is -0.87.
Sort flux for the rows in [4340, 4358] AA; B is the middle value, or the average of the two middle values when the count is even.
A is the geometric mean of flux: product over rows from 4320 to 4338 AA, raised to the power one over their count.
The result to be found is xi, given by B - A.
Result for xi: -0.3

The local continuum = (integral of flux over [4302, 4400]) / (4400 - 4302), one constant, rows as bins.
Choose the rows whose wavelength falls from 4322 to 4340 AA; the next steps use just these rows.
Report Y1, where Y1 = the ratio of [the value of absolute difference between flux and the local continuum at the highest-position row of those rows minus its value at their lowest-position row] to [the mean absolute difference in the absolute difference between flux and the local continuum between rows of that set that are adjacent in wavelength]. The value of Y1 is 1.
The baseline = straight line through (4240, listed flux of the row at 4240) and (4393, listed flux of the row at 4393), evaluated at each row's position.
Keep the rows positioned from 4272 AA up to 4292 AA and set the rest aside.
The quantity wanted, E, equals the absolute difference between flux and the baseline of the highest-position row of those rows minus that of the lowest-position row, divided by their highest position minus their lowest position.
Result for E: 0.03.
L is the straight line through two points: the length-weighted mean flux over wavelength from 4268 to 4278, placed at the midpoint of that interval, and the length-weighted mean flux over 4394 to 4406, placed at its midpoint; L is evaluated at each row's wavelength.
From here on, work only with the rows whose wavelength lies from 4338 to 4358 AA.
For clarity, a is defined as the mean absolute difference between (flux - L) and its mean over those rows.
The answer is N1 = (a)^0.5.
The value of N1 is 1.14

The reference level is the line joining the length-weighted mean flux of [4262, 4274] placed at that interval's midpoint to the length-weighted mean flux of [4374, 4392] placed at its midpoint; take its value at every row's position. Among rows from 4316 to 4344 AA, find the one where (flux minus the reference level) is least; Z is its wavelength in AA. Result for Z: 4339 AA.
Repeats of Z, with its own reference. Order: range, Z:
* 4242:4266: 4249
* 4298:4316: 4300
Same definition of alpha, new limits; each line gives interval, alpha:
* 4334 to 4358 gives 3.41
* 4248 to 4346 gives 3.35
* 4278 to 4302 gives 3.27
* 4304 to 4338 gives 3.38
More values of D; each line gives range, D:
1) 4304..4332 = -2.37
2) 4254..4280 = -1.13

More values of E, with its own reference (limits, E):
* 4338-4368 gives -0.06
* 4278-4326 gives 0.05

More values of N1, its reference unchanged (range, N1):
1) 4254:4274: 0.98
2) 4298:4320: 1.36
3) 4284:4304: 1.08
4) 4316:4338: 1.20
